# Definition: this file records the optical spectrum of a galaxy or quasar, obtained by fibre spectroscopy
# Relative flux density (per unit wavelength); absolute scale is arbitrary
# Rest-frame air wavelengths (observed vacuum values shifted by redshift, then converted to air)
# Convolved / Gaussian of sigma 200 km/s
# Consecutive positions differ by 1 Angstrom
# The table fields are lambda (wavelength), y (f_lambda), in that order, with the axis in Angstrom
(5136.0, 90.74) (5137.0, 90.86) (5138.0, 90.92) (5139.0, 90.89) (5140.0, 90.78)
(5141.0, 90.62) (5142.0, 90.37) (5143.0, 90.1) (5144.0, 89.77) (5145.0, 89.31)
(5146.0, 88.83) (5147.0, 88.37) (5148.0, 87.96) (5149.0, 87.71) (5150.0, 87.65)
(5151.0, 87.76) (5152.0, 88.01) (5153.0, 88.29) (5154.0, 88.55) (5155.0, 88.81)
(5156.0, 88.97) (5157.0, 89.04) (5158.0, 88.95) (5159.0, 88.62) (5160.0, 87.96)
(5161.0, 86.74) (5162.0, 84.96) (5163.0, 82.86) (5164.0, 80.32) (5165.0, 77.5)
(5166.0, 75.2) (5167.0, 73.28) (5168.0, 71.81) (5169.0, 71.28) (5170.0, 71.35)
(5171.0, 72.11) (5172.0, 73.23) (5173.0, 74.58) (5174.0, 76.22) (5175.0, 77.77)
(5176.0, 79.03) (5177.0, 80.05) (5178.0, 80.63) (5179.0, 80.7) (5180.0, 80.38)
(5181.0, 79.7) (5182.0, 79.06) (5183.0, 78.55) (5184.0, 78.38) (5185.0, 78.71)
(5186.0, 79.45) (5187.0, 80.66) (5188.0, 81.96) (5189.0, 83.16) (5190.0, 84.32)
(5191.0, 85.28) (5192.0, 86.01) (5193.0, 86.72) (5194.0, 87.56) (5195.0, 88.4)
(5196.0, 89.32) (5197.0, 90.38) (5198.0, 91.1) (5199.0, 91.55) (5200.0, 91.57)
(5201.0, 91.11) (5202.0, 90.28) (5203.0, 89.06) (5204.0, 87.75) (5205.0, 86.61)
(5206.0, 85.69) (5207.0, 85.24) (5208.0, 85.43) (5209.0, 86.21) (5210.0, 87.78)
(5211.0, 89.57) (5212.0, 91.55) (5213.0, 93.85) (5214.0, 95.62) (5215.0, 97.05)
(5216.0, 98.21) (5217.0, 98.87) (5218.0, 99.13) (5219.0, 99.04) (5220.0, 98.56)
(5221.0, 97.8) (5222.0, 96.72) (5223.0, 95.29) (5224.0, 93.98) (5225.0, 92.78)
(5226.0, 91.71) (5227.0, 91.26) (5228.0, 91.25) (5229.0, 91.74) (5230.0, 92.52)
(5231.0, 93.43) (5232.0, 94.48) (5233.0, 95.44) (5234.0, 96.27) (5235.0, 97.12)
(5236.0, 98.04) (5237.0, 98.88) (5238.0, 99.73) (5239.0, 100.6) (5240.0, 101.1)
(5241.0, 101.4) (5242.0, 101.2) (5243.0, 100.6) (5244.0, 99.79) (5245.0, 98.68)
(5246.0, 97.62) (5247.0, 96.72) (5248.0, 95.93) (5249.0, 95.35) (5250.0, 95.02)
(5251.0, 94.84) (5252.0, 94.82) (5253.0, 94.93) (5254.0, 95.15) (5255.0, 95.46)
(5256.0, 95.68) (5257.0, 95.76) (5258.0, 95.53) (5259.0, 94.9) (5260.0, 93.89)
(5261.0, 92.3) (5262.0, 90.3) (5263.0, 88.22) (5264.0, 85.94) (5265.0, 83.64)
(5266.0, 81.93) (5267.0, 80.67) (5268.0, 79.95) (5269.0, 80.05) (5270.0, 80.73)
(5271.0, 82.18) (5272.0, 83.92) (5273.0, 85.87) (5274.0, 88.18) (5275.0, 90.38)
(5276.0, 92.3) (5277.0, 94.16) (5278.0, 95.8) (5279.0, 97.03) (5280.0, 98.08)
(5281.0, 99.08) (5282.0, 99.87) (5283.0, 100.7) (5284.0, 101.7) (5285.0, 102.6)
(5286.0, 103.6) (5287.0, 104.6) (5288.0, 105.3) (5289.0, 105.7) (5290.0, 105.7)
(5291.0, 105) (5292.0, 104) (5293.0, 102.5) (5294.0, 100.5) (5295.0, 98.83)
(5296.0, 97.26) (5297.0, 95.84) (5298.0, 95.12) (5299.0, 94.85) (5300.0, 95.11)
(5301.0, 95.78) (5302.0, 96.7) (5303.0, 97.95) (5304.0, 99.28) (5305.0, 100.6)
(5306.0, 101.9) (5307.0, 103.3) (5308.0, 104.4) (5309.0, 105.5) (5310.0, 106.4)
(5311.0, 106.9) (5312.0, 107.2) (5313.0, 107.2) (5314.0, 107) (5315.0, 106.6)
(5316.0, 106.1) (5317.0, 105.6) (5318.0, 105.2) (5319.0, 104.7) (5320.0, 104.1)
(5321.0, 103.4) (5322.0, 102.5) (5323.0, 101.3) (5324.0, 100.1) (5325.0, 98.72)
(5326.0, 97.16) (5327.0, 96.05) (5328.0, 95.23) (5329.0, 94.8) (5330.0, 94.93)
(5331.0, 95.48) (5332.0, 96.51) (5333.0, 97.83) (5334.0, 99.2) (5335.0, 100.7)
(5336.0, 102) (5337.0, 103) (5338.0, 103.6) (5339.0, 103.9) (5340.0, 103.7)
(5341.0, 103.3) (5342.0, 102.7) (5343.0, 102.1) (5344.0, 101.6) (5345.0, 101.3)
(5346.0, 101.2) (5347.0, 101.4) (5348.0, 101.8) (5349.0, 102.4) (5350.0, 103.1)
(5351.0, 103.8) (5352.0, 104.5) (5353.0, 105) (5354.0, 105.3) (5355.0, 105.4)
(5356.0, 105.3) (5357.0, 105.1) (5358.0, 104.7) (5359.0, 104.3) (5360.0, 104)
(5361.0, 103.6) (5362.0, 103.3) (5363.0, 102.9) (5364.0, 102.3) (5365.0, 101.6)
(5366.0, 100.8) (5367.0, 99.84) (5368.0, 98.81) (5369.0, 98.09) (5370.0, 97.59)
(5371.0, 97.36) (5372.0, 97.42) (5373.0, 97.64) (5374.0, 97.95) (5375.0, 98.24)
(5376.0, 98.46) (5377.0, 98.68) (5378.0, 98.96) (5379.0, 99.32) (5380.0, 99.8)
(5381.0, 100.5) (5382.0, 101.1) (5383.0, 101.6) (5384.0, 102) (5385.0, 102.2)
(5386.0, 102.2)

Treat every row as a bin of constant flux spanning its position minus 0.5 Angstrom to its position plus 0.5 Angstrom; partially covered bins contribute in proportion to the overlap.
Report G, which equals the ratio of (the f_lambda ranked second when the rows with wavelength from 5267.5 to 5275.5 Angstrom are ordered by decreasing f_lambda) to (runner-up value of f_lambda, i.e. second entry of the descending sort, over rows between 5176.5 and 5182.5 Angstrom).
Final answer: 1.09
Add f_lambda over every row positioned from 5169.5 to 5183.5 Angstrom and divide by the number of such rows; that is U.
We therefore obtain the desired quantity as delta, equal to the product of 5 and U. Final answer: 387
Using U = 77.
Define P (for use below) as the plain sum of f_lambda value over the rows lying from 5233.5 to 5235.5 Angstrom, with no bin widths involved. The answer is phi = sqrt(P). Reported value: 13.9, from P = 193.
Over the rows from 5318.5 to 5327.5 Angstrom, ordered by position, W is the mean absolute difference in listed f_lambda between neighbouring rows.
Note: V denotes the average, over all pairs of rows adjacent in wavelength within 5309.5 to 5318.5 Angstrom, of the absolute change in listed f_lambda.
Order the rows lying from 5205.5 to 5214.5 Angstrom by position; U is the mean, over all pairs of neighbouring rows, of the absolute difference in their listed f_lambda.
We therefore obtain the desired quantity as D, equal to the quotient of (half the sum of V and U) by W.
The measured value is 0.79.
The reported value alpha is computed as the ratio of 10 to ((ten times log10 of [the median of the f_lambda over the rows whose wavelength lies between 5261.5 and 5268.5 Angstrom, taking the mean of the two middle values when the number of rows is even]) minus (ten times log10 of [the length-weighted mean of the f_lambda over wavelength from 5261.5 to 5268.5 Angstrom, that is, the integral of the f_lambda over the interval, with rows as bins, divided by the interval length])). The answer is -262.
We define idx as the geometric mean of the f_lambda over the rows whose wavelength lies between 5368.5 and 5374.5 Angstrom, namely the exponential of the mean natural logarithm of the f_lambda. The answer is 98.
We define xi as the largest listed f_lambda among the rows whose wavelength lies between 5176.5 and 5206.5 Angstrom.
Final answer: 91.57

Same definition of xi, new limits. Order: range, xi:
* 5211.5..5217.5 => 98.87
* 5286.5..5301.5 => 105.7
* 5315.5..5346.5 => 106.1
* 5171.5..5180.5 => 80.7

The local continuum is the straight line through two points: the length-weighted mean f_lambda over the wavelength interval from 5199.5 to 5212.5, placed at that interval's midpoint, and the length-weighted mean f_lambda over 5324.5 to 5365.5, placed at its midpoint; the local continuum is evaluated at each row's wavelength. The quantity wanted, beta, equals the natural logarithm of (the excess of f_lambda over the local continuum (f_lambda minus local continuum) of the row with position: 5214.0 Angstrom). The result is 1.88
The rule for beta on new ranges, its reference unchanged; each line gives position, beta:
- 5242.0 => 2.25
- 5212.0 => 0.99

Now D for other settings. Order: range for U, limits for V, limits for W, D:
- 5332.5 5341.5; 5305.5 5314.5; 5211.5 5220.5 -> 0.75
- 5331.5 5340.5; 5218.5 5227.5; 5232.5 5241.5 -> 1.29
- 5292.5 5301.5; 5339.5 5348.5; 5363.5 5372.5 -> 1.17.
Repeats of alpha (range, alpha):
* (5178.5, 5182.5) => 2303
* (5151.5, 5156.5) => 8494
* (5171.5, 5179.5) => 288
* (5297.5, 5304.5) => -358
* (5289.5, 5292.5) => 2417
